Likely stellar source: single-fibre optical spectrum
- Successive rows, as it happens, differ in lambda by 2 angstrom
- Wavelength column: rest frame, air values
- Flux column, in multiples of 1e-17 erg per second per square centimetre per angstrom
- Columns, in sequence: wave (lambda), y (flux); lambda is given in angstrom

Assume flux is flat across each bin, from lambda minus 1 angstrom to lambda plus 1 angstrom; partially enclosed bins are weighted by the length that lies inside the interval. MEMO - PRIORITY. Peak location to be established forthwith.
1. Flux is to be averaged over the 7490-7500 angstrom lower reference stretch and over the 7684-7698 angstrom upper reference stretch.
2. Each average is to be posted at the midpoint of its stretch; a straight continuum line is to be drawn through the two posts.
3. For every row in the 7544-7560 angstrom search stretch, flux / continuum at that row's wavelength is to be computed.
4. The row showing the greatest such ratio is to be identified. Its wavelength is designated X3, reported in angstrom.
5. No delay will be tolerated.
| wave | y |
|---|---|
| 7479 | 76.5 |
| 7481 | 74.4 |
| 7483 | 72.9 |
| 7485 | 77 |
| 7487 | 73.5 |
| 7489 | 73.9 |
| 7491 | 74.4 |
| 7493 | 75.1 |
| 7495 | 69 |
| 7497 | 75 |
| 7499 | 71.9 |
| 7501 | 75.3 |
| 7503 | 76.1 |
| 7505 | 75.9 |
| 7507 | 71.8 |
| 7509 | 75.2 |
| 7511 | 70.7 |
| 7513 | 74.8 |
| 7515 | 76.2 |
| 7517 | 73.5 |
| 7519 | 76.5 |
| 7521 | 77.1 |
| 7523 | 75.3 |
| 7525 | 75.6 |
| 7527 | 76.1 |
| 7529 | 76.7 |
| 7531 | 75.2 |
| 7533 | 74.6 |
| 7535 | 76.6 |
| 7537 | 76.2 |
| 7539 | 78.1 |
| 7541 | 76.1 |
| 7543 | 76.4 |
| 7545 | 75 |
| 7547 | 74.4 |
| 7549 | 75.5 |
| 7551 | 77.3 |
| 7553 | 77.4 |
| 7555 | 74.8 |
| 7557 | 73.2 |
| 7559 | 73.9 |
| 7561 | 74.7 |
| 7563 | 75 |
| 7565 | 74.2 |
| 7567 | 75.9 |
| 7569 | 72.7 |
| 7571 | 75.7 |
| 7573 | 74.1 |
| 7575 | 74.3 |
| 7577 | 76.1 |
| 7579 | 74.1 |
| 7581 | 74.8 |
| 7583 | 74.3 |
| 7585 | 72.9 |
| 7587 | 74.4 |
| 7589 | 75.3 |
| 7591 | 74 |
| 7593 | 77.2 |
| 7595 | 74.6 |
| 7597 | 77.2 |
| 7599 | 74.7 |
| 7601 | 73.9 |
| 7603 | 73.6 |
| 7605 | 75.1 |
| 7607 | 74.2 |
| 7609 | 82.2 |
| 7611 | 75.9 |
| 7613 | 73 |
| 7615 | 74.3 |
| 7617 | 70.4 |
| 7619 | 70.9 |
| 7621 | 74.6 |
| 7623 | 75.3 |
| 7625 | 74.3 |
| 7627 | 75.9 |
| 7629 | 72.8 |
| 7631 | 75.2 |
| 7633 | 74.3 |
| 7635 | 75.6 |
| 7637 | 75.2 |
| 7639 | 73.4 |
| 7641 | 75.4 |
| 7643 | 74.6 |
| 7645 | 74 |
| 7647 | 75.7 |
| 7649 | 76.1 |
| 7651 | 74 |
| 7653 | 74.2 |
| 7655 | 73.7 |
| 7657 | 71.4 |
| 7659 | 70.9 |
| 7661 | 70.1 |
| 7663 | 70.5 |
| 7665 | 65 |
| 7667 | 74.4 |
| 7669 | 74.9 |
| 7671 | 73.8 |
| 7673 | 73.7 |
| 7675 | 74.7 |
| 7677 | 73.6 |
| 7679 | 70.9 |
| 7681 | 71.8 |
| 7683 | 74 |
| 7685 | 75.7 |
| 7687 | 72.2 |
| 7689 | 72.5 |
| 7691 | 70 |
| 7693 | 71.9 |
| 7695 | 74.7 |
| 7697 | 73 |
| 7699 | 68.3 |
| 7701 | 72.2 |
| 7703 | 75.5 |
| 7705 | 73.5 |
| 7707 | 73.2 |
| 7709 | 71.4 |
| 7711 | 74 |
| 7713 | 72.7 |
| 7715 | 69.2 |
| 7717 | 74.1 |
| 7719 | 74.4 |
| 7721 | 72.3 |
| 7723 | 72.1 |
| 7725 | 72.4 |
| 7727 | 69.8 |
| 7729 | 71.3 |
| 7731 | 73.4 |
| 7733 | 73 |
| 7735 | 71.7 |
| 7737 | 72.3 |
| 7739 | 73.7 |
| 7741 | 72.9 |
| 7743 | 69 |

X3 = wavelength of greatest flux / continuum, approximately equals 7553 angstrom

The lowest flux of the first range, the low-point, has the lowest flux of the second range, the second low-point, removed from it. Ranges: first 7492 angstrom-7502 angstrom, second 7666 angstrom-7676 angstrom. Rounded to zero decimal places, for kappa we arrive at -5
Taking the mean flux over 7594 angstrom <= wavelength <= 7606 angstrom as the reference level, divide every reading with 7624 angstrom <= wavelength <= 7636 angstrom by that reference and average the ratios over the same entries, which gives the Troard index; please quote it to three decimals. 0.998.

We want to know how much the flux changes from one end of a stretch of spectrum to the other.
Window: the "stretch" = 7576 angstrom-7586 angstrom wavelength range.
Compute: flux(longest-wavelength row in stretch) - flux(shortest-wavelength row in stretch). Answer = -3.2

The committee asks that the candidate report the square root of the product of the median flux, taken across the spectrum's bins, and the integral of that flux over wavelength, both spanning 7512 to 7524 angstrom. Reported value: 262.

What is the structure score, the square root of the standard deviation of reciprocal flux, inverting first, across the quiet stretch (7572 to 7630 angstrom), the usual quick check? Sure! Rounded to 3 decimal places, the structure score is 0.019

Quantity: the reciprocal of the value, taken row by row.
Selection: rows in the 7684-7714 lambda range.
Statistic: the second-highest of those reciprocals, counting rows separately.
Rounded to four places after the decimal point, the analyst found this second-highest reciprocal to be 0.0143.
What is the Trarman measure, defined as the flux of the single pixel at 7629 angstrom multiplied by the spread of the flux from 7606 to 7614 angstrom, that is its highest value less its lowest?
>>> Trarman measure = 670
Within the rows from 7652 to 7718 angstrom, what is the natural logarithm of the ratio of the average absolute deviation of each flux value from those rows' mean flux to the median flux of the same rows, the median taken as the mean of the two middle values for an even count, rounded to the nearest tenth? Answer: -3.7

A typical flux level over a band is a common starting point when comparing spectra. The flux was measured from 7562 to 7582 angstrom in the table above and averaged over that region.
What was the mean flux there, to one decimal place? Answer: 74.7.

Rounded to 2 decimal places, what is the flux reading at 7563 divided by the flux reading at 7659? 1.06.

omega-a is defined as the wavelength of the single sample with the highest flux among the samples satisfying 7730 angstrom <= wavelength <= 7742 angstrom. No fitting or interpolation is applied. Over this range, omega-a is 7739 angstrom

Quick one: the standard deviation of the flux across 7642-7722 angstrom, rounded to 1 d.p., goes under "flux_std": 2.2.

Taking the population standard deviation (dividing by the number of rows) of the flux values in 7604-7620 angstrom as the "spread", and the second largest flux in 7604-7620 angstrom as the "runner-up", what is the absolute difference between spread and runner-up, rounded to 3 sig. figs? 72.5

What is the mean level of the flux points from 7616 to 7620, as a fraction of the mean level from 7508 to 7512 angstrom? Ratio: 0.97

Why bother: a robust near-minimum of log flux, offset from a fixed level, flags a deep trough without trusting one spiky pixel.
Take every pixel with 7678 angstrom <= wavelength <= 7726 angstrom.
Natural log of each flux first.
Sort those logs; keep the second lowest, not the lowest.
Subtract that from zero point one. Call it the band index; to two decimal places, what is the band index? -4.14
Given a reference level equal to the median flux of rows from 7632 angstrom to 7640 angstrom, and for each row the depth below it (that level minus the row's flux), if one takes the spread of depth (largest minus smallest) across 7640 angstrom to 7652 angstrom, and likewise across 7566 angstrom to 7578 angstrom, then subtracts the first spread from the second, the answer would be 1.3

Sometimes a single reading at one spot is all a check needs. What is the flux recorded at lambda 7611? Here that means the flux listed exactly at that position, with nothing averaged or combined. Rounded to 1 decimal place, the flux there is 75.9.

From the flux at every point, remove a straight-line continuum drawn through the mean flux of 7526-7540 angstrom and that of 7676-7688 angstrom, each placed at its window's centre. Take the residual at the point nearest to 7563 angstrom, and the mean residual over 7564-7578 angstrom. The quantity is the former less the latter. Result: 0.1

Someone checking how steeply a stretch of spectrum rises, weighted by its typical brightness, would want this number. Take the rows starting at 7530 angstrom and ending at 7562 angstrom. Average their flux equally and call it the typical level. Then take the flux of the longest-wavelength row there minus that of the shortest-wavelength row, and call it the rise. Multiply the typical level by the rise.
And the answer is -38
